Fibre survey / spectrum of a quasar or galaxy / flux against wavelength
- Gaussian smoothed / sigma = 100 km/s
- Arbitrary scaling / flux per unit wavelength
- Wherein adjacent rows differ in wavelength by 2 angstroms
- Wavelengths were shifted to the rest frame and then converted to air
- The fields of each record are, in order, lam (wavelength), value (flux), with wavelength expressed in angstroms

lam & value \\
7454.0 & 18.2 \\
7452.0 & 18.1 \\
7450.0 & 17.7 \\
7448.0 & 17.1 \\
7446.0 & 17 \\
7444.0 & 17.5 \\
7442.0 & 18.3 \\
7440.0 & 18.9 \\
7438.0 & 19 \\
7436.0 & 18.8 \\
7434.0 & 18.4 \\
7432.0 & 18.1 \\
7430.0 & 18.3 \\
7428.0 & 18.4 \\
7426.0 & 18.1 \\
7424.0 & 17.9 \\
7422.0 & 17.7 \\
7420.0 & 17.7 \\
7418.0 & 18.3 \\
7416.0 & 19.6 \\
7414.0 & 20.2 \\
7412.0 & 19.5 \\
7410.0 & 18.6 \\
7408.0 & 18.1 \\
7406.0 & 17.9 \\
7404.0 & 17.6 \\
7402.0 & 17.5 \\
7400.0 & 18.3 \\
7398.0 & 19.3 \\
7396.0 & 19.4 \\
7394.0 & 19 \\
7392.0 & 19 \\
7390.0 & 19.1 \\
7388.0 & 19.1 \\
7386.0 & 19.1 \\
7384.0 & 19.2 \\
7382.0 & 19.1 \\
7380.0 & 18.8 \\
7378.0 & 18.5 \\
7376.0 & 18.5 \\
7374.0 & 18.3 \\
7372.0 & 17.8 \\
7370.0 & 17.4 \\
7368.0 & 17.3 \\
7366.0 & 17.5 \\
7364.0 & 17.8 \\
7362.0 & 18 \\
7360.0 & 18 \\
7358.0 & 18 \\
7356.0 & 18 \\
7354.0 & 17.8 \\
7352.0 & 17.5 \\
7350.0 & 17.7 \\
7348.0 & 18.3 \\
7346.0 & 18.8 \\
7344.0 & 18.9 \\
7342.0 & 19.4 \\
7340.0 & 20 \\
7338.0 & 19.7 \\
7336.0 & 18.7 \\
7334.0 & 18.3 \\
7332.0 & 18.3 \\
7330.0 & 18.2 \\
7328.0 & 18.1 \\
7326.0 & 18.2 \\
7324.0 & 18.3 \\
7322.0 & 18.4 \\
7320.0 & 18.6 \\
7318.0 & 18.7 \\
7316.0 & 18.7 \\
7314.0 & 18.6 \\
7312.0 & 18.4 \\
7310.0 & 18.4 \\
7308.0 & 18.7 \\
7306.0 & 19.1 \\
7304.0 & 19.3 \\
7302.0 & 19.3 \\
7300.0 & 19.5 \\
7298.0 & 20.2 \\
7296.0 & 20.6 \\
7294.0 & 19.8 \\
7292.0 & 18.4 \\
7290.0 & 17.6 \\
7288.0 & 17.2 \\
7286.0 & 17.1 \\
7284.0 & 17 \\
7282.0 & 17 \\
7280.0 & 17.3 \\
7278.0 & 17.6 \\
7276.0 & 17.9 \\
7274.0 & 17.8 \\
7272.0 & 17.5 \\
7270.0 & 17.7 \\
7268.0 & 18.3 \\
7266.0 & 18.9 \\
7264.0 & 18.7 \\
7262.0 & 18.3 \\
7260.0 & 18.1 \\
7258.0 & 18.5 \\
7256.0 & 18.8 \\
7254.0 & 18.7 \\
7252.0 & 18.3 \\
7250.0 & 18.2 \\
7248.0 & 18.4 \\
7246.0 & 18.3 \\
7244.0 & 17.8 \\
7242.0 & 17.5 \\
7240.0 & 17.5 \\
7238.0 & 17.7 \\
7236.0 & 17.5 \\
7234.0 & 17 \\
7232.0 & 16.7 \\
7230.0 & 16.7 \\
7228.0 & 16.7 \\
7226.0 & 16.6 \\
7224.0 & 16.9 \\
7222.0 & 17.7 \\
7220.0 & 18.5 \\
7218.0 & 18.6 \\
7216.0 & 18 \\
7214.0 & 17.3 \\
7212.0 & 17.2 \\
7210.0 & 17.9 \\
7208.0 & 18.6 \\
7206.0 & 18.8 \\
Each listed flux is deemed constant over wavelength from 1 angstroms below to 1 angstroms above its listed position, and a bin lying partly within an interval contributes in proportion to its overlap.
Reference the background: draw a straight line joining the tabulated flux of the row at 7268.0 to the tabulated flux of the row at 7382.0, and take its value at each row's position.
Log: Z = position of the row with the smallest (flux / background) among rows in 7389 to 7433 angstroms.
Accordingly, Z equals 7402.0 angstroms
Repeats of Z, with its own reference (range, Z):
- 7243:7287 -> 7284.0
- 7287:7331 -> 7288.0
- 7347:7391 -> 7368.0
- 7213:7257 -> 7226.0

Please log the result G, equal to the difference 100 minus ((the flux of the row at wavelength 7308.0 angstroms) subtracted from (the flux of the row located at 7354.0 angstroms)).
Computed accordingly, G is 101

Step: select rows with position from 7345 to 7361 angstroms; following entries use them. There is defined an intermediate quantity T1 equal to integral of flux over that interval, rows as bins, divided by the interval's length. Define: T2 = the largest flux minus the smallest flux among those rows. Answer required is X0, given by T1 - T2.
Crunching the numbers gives 16.7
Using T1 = 18.0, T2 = 1.3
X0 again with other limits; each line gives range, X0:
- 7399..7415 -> 15.8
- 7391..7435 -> 15.8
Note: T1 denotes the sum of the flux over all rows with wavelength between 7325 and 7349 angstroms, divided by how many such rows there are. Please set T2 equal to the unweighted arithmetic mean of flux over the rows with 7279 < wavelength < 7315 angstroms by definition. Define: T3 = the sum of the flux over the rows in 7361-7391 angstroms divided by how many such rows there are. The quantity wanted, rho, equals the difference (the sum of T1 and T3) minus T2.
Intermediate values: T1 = 18.74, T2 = 18.5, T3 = 18.4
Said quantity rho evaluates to 18.6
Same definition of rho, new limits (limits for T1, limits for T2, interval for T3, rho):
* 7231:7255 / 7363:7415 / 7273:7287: 16.7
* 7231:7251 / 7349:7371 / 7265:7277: 17.9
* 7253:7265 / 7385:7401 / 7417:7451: 17.5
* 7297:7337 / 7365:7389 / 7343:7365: 18.4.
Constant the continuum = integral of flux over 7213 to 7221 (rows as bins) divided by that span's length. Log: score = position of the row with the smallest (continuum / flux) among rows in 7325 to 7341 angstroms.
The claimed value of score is 7340.0 angstroms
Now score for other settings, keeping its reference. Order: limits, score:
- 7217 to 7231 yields 7218.0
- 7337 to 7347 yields 7340.0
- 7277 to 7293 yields 7292.0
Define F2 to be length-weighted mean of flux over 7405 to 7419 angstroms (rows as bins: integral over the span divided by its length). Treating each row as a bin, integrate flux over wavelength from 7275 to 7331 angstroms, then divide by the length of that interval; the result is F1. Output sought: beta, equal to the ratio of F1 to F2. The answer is 0.98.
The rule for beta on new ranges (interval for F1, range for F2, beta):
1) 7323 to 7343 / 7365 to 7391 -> 1.02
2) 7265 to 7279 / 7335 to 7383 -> 0.98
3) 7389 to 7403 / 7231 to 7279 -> 1.05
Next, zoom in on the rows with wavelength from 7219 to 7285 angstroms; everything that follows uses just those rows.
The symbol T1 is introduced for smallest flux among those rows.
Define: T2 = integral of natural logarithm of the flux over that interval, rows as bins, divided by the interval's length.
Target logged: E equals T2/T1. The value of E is 0.173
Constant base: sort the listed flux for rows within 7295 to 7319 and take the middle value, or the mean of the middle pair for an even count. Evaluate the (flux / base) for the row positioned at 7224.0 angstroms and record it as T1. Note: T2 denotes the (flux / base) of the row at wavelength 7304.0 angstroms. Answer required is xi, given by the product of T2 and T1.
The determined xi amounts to 0.91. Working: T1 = 0.89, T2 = 1.02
